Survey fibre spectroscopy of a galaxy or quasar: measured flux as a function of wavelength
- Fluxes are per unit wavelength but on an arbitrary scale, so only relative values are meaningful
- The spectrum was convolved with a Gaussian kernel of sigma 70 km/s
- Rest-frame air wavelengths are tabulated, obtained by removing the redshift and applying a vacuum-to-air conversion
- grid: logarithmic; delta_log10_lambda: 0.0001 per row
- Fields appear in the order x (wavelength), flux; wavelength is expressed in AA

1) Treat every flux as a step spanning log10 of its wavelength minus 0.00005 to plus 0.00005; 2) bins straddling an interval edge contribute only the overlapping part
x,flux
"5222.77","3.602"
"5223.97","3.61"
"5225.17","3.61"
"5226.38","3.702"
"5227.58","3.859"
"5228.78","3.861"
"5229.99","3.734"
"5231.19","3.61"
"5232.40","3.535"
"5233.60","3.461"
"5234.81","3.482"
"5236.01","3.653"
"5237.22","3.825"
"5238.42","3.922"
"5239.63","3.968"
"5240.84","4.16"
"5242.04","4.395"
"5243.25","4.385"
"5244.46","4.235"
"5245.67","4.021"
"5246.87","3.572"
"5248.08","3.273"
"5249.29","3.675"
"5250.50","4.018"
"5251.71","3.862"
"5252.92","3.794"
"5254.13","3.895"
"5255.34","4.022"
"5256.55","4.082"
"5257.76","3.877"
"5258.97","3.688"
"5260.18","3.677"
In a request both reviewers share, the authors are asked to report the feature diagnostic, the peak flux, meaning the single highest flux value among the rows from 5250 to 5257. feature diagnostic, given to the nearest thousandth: 4.082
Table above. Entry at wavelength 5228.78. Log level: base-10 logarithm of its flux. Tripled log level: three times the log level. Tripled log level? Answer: 1.76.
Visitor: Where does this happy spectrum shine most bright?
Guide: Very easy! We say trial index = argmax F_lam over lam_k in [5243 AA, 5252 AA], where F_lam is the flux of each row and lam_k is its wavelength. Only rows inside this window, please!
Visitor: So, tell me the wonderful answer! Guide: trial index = 5243.25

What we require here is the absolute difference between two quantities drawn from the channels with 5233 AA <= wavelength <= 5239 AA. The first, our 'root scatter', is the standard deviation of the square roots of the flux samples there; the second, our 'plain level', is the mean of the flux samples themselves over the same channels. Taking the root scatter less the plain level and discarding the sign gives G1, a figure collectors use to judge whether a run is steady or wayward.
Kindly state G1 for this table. 3.62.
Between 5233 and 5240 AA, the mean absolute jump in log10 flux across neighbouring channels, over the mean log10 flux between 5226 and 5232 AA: 0.021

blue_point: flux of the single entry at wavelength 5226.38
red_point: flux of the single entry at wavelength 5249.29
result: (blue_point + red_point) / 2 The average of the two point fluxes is 3.69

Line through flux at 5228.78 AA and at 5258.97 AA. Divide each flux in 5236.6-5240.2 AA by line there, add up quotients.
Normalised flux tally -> 3.08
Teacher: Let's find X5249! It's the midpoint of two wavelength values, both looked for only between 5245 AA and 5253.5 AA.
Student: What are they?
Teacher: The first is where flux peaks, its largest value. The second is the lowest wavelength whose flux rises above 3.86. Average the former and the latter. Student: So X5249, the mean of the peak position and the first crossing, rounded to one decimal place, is 5245.7 AA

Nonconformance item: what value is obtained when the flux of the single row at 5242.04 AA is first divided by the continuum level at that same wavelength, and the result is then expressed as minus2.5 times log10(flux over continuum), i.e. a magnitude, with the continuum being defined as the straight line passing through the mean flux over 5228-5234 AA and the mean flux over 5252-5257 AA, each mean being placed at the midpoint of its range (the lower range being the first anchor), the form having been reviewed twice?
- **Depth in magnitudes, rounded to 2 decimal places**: -0.16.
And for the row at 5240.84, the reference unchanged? -0.11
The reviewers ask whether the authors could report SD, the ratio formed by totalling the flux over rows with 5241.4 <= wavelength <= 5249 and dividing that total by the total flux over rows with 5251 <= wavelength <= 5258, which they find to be 1.01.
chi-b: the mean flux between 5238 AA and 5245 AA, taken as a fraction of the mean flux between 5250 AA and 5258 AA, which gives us 1.06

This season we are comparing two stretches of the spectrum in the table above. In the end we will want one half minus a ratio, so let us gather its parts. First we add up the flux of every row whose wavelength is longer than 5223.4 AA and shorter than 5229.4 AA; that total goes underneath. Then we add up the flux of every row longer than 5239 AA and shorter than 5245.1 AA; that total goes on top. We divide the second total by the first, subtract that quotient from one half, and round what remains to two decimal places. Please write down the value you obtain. -0.63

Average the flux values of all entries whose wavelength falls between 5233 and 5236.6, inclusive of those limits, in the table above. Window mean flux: 3.53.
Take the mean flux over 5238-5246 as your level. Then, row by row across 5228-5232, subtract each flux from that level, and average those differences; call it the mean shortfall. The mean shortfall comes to 0.4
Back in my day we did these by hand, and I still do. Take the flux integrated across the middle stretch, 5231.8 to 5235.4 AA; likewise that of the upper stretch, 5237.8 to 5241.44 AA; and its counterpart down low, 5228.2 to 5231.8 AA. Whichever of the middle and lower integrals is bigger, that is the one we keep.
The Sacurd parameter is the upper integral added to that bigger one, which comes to 28.0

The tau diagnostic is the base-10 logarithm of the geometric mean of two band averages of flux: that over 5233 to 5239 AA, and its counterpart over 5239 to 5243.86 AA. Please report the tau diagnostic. 0.595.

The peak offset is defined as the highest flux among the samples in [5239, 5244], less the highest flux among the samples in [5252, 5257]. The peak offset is 0.3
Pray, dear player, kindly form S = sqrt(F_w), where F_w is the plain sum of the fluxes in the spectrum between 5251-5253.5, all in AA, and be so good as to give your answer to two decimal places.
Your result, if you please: 2.77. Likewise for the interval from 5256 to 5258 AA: 2.82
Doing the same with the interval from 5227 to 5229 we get 2.78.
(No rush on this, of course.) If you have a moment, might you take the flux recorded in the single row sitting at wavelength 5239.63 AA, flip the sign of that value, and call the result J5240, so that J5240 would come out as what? -3.97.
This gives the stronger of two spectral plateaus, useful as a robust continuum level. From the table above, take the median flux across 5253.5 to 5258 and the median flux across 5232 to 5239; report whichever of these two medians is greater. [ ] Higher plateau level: 3.96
